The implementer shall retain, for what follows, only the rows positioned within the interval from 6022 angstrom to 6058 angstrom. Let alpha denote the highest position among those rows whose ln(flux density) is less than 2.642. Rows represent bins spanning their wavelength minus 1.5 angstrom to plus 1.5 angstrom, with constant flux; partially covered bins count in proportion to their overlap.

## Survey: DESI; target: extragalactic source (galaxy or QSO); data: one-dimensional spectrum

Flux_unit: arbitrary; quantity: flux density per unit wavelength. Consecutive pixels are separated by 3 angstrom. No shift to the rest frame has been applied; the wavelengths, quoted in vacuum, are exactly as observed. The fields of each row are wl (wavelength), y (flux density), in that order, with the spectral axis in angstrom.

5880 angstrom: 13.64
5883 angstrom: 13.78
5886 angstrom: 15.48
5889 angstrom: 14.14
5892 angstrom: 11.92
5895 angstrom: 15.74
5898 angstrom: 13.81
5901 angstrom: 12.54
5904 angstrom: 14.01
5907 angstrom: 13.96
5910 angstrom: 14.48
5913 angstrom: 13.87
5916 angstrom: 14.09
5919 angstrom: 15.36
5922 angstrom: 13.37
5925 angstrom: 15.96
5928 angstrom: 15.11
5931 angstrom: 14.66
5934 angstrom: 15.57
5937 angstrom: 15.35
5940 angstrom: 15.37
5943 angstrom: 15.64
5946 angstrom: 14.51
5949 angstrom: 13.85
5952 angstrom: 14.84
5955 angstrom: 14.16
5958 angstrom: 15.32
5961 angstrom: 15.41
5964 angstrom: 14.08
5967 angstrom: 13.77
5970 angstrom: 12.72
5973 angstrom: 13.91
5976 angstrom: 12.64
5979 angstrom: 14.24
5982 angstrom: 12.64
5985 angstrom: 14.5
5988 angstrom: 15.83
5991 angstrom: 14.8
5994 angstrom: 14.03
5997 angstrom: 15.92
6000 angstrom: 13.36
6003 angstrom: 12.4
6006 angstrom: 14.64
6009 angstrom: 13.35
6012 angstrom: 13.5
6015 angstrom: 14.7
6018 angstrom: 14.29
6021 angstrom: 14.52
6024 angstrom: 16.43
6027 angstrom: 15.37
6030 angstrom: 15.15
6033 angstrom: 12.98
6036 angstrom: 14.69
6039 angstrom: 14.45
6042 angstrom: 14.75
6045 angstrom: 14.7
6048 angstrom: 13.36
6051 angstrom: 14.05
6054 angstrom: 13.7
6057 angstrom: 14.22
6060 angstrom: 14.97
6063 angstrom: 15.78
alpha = 6054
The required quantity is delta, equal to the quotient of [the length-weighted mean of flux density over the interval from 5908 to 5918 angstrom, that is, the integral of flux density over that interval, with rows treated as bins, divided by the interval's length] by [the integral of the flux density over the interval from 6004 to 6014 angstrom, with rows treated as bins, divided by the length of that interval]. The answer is 1.03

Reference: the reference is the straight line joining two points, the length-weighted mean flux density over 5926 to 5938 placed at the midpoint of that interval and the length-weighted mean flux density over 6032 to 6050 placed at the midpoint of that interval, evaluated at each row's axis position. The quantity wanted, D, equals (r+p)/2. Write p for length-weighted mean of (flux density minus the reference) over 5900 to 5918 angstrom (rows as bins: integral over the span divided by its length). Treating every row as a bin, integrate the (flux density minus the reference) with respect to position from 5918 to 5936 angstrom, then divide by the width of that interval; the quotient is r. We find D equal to -0.87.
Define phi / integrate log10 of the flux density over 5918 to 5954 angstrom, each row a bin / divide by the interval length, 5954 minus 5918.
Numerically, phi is 1.17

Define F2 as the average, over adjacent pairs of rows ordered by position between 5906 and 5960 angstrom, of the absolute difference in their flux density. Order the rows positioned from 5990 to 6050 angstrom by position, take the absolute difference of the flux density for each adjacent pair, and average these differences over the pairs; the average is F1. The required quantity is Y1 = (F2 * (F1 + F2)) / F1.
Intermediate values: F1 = 1.09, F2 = 0.86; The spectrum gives 1.5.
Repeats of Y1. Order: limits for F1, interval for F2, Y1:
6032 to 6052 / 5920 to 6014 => 2.7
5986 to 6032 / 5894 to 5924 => 2.0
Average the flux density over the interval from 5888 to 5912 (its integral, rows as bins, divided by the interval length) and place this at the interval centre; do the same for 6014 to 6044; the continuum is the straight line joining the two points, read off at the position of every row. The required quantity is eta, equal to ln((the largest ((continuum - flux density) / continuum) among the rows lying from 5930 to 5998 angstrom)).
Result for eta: -2.10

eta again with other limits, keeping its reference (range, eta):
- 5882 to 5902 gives -2.01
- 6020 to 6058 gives -2.11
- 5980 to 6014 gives -1.91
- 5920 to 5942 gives -3.14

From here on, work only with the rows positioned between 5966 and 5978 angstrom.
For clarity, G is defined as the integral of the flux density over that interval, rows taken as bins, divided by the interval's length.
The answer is 13.3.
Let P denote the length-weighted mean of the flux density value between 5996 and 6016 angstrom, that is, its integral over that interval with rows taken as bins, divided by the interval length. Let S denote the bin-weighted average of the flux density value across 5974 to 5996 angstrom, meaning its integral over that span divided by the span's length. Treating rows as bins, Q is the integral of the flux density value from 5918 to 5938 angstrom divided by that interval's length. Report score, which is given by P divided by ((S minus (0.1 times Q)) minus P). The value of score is -10.8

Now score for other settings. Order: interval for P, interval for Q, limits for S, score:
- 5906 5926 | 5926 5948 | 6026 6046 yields -10.5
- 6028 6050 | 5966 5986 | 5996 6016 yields -8.2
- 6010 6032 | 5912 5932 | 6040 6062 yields -7.6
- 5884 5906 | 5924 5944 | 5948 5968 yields -14.6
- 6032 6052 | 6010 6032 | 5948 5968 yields -12.6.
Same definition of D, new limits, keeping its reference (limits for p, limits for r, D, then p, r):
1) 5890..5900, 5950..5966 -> -1.01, -1.8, -0.3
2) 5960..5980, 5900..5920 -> -1.21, -1.1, -1.4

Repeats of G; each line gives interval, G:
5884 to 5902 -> 14.0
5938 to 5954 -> 14.8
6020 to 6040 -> 14.8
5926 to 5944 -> 15.3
